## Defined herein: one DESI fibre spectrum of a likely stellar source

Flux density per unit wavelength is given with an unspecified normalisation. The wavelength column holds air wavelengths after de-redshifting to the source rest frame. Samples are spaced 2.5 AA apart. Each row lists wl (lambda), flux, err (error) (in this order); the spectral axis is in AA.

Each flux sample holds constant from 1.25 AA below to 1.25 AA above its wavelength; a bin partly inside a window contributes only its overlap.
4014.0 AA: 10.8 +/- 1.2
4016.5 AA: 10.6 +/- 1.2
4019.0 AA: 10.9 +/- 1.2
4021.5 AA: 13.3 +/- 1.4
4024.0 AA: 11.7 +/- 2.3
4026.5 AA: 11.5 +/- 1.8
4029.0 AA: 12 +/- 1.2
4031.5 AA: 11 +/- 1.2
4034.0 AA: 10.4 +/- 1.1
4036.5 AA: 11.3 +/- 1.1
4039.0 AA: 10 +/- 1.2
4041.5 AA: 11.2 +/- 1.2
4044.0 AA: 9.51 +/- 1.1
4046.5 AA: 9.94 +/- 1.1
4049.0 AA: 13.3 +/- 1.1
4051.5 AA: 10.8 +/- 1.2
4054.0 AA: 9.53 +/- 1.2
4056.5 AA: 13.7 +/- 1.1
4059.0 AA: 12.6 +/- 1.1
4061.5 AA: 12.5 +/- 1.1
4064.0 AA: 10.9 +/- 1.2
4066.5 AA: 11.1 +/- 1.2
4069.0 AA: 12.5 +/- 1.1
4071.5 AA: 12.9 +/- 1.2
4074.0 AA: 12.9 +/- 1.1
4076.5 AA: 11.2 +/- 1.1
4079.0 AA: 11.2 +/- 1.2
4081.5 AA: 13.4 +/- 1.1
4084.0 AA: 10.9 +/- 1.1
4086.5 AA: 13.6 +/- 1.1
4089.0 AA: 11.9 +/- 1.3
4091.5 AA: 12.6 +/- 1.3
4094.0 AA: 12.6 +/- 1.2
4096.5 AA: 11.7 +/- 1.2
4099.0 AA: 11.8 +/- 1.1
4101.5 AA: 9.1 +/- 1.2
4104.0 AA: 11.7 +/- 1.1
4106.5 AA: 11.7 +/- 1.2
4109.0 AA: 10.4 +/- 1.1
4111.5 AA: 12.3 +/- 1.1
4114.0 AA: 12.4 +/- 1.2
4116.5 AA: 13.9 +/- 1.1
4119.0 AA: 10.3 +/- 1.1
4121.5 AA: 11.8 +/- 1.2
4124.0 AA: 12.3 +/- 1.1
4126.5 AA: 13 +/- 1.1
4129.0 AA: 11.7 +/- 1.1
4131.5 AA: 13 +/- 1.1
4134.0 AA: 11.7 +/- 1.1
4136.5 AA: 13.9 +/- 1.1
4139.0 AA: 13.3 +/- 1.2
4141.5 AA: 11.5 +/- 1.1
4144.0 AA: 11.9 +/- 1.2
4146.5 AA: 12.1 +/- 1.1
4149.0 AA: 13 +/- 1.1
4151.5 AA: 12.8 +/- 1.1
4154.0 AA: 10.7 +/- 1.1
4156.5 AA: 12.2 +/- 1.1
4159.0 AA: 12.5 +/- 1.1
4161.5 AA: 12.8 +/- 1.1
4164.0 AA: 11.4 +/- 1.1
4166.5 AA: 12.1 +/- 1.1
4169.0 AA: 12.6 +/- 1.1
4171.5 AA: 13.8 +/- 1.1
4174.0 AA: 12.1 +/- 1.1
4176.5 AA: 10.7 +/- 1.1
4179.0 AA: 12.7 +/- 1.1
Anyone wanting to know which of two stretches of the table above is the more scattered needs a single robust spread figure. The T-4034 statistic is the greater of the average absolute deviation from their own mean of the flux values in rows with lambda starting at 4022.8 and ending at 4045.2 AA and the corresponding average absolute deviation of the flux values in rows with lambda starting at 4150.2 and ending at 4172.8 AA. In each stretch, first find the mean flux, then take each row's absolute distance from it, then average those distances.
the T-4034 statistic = 0.66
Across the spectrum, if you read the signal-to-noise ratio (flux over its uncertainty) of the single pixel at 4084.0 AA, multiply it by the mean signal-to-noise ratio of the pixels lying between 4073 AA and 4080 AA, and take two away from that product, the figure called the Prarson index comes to 101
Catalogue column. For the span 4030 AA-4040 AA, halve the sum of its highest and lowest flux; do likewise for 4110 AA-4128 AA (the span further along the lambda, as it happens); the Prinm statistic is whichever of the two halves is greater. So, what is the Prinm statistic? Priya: 12.1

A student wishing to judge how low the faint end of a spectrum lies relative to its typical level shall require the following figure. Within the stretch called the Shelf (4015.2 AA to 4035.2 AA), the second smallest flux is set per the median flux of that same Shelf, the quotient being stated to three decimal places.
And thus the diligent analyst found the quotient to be 0.942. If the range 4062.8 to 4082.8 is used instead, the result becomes 0.937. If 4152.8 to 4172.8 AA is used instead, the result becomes 0.923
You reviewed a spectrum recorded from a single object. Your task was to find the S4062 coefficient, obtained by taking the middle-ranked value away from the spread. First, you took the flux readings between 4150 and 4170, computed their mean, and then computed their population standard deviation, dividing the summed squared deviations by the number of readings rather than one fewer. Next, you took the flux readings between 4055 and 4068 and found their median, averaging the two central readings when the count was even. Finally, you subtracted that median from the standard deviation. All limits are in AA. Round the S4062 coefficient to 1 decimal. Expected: -11.8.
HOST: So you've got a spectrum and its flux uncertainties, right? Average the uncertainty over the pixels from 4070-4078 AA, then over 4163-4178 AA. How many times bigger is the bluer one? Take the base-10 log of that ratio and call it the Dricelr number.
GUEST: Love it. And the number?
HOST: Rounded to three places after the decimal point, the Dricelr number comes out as 0.013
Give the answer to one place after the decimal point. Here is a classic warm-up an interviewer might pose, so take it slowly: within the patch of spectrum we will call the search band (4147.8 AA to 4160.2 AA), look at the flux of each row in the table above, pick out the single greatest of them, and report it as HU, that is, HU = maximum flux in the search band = 13.0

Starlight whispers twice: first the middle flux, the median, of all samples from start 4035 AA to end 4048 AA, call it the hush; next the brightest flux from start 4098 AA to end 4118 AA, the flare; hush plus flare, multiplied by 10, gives 239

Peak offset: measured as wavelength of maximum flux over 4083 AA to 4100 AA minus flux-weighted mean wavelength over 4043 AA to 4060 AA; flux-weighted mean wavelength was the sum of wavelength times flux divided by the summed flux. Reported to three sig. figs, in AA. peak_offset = 34.6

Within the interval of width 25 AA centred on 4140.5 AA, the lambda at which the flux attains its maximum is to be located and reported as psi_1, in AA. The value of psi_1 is 4136.5 AA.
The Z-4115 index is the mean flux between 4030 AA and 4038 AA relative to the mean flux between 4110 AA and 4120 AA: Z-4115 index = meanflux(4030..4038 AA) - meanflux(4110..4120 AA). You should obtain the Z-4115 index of -1.3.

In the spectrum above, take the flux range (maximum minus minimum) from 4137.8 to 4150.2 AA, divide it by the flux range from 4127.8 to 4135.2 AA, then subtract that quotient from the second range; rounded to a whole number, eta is 0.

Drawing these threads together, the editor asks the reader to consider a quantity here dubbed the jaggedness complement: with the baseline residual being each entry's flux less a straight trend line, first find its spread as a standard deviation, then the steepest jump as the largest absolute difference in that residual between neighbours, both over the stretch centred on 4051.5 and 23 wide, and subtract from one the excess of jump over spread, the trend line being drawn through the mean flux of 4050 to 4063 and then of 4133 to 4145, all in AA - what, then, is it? -1.6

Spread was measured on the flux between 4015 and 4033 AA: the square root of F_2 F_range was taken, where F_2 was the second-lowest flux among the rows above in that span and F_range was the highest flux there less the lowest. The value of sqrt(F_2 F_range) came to 5.42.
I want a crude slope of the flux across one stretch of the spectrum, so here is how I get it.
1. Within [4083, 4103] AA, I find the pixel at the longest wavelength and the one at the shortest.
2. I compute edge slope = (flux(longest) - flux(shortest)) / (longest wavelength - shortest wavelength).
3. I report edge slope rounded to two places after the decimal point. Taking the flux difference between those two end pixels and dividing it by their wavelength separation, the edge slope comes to -0.10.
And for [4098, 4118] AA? 0.12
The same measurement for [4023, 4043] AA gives -0.03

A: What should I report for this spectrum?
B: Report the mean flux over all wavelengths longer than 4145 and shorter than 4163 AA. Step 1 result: 12.3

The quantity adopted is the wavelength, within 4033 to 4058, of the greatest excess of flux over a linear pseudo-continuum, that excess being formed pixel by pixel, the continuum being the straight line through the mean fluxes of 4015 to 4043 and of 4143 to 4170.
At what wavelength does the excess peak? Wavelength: 4056.5 AA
